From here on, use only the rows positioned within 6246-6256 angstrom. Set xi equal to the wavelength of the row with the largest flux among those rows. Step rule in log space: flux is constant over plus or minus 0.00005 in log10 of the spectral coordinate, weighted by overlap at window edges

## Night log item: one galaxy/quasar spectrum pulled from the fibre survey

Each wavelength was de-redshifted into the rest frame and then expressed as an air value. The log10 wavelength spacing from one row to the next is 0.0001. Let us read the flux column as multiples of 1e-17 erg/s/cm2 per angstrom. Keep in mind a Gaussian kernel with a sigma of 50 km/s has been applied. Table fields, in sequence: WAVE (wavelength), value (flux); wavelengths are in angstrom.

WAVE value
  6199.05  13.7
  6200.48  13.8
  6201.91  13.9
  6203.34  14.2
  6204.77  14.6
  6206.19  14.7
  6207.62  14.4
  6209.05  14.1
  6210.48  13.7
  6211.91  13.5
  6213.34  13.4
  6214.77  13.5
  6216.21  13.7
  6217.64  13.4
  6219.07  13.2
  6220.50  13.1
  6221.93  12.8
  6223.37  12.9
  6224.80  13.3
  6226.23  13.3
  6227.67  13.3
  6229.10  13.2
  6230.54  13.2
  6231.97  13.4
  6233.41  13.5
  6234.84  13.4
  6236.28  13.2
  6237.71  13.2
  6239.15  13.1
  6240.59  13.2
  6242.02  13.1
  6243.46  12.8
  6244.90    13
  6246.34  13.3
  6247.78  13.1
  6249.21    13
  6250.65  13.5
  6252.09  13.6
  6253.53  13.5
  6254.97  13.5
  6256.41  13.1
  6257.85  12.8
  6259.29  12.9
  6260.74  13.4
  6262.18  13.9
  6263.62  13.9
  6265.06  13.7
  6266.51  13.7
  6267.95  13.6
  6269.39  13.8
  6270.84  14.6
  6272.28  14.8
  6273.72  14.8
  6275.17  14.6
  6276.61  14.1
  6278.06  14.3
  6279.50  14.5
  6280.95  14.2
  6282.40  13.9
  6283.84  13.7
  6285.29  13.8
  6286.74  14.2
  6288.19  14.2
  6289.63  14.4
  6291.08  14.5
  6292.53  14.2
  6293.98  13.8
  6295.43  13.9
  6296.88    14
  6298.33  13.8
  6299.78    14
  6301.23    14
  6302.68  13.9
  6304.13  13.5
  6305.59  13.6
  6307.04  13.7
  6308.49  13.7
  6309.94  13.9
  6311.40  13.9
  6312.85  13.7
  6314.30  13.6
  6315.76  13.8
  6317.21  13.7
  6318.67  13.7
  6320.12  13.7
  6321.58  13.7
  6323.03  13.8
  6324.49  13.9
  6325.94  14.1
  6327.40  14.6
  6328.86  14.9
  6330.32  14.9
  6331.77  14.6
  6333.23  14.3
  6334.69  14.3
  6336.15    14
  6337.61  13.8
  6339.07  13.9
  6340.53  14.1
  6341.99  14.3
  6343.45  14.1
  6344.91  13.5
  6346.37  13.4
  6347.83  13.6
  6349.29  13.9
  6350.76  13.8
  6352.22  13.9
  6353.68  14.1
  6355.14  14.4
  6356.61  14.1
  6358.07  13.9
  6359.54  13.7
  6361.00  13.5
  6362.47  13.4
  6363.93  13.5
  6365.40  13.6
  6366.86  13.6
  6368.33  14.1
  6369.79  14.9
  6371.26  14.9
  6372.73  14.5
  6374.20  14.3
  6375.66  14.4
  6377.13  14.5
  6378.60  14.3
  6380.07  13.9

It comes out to 6252.09 angstrom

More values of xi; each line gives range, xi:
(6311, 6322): 6311.40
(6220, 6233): 6231.97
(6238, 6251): 6250.65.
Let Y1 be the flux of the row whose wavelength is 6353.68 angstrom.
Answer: 14.1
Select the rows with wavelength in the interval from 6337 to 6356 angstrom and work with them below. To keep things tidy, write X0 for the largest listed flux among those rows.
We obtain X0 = 14.4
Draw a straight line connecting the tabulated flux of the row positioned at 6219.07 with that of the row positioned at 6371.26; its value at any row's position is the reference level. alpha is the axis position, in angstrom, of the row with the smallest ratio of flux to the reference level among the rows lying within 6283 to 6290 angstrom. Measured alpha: 6283.84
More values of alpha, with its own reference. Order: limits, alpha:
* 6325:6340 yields 6337.61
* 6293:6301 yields 6298.33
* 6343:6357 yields 6346.37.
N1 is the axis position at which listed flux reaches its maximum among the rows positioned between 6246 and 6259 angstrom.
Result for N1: 6252.09 angstrom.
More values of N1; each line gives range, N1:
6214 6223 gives 6216.21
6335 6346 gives 6341.99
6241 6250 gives 6246.34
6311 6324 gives 6311.40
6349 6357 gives 6355.14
